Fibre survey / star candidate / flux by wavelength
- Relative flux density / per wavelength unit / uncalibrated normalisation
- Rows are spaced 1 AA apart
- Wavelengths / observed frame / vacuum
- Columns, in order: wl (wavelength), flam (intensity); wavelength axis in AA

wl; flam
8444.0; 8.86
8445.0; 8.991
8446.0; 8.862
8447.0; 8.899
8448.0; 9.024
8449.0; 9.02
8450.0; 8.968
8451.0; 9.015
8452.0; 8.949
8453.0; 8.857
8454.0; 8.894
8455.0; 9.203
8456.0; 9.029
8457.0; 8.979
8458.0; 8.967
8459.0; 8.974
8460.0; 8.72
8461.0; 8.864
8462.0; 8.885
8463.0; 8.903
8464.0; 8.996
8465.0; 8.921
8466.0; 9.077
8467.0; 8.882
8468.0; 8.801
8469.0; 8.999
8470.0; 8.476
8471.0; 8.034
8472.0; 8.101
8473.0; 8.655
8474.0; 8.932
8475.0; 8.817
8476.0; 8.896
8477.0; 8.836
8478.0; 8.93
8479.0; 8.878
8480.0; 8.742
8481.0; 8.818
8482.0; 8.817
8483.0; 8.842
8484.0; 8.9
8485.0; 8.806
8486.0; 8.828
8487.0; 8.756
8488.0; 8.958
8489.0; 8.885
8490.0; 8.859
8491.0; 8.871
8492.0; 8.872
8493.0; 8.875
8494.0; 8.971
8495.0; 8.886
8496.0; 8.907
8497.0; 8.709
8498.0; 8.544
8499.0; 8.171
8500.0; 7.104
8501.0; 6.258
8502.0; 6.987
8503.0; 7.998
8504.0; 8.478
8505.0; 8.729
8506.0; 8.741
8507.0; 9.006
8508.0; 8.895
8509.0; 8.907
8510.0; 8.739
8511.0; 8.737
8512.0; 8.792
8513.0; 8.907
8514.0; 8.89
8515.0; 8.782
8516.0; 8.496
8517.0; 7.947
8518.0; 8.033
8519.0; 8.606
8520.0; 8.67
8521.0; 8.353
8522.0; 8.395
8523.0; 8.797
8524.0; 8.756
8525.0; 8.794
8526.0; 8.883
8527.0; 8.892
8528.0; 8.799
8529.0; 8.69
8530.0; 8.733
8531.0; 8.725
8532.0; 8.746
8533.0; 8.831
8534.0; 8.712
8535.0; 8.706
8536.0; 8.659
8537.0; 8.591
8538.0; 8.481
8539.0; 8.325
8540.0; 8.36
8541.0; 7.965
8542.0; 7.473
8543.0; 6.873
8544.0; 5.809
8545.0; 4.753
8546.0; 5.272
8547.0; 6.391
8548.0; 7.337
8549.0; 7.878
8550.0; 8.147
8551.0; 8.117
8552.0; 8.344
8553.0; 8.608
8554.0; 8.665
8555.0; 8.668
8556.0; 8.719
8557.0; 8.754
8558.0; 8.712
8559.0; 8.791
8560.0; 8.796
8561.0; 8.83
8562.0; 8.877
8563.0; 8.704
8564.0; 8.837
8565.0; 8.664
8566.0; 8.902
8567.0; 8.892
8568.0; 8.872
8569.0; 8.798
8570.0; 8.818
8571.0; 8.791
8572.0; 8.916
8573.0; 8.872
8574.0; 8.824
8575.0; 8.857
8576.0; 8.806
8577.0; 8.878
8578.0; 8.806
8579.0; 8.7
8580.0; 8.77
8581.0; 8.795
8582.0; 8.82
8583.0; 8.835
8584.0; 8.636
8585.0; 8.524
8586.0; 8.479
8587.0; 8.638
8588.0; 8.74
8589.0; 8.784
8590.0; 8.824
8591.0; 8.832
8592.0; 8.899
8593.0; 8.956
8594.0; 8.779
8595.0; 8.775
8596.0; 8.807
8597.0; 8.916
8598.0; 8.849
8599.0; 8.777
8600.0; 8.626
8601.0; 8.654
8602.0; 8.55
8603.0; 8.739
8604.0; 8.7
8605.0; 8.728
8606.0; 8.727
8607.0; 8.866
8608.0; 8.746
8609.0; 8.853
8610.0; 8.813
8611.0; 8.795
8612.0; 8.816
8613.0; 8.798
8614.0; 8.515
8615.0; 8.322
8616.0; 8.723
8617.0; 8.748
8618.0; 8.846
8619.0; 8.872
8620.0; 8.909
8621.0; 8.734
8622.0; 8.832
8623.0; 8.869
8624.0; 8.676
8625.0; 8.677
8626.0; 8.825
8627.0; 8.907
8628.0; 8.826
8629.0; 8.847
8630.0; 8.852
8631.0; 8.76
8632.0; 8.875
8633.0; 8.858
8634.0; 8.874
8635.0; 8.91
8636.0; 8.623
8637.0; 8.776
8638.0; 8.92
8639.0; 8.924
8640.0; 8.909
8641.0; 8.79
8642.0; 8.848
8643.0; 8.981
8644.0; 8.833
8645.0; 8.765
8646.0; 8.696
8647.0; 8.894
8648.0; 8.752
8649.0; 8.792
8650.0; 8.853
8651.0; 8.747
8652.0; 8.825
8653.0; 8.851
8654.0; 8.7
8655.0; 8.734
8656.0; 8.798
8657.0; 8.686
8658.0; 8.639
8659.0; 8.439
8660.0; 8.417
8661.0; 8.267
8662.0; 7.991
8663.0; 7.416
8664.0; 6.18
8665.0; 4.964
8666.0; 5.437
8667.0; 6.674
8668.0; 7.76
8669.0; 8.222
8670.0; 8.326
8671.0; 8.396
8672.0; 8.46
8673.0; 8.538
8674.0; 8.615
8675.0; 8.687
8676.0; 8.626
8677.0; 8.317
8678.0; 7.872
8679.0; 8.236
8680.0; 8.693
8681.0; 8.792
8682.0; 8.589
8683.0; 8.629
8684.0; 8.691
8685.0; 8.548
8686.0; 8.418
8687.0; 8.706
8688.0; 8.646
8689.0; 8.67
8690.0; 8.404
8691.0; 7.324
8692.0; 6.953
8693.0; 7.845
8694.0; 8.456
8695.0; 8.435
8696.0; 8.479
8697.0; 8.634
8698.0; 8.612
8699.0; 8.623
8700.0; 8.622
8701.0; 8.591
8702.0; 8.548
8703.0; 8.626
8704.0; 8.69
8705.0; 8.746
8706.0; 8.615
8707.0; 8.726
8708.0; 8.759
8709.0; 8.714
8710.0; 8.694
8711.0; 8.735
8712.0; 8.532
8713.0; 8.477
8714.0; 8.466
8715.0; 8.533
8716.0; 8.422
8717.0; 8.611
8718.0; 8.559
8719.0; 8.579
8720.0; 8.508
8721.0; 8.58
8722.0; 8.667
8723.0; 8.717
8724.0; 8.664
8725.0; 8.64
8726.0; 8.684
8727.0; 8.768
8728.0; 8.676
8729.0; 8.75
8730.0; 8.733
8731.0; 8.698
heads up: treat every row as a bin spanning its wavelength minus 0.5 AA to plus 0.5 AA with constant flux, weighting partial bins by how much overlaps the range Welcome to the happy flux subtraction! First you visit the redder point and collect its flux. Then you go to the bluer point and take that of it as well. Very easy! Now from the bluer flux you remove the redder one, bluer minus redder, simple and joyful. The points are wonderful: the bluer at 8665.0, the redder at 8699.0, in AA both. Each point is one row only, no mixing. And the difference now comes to -3.66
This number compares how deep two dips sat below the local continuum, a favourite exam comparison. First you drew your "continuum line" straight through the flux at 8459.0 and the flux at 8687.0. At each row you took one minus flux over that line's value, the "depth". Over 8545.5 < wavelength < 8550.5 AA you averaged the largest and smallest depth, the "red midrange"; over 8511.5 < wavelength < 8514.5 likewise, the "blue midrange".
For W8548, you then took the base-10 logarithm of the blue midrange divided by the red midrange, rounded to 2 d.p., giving -1.55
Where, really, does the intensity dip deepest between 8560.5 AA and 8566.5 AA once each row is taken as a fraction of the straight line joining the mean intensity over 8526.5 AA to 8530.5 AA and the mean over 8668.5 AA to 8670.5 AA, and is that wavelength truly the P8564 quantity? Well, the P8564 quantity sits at 8565.0 AA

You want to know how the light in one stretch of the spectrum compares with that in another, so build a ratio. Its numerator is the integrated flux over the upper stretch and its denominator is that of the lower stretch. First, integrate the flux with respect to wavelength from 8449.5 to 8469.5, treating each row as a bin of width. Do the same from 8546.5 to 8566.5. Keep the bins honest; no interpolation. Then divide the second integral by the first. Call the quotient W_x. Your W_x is 0.94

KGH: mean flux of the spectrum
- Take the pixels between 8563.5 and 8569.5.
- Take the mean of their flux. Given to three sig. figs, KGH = 8.83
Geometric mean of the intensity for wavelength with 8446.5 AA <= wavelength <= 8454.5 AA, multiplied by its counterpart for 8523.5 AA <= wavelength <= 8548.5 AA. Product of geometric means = 70.5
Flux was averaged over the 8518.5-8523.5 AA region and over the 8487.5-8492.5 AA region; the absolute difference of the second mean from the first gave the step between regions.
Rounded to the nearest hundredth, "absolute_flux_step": 0.32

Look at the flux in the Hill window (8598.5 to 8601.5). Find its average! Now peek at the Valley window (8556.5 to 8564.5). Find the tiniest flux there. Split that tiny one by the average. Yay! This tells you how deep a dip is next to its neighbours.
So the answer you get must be 1.00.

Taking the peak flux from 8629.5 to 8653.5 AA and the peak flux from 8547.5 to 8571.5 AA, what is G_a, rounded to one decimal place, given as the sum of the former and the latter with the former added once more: 26.9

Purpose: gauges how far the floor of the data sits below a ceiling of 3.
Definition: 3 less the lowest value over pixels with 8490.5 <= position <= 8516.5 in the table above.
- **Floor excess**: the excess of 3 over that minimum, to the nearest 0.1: -3.3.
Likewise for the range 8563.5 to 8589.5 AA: -5.5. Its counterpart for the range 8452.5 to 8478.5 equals -5.0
